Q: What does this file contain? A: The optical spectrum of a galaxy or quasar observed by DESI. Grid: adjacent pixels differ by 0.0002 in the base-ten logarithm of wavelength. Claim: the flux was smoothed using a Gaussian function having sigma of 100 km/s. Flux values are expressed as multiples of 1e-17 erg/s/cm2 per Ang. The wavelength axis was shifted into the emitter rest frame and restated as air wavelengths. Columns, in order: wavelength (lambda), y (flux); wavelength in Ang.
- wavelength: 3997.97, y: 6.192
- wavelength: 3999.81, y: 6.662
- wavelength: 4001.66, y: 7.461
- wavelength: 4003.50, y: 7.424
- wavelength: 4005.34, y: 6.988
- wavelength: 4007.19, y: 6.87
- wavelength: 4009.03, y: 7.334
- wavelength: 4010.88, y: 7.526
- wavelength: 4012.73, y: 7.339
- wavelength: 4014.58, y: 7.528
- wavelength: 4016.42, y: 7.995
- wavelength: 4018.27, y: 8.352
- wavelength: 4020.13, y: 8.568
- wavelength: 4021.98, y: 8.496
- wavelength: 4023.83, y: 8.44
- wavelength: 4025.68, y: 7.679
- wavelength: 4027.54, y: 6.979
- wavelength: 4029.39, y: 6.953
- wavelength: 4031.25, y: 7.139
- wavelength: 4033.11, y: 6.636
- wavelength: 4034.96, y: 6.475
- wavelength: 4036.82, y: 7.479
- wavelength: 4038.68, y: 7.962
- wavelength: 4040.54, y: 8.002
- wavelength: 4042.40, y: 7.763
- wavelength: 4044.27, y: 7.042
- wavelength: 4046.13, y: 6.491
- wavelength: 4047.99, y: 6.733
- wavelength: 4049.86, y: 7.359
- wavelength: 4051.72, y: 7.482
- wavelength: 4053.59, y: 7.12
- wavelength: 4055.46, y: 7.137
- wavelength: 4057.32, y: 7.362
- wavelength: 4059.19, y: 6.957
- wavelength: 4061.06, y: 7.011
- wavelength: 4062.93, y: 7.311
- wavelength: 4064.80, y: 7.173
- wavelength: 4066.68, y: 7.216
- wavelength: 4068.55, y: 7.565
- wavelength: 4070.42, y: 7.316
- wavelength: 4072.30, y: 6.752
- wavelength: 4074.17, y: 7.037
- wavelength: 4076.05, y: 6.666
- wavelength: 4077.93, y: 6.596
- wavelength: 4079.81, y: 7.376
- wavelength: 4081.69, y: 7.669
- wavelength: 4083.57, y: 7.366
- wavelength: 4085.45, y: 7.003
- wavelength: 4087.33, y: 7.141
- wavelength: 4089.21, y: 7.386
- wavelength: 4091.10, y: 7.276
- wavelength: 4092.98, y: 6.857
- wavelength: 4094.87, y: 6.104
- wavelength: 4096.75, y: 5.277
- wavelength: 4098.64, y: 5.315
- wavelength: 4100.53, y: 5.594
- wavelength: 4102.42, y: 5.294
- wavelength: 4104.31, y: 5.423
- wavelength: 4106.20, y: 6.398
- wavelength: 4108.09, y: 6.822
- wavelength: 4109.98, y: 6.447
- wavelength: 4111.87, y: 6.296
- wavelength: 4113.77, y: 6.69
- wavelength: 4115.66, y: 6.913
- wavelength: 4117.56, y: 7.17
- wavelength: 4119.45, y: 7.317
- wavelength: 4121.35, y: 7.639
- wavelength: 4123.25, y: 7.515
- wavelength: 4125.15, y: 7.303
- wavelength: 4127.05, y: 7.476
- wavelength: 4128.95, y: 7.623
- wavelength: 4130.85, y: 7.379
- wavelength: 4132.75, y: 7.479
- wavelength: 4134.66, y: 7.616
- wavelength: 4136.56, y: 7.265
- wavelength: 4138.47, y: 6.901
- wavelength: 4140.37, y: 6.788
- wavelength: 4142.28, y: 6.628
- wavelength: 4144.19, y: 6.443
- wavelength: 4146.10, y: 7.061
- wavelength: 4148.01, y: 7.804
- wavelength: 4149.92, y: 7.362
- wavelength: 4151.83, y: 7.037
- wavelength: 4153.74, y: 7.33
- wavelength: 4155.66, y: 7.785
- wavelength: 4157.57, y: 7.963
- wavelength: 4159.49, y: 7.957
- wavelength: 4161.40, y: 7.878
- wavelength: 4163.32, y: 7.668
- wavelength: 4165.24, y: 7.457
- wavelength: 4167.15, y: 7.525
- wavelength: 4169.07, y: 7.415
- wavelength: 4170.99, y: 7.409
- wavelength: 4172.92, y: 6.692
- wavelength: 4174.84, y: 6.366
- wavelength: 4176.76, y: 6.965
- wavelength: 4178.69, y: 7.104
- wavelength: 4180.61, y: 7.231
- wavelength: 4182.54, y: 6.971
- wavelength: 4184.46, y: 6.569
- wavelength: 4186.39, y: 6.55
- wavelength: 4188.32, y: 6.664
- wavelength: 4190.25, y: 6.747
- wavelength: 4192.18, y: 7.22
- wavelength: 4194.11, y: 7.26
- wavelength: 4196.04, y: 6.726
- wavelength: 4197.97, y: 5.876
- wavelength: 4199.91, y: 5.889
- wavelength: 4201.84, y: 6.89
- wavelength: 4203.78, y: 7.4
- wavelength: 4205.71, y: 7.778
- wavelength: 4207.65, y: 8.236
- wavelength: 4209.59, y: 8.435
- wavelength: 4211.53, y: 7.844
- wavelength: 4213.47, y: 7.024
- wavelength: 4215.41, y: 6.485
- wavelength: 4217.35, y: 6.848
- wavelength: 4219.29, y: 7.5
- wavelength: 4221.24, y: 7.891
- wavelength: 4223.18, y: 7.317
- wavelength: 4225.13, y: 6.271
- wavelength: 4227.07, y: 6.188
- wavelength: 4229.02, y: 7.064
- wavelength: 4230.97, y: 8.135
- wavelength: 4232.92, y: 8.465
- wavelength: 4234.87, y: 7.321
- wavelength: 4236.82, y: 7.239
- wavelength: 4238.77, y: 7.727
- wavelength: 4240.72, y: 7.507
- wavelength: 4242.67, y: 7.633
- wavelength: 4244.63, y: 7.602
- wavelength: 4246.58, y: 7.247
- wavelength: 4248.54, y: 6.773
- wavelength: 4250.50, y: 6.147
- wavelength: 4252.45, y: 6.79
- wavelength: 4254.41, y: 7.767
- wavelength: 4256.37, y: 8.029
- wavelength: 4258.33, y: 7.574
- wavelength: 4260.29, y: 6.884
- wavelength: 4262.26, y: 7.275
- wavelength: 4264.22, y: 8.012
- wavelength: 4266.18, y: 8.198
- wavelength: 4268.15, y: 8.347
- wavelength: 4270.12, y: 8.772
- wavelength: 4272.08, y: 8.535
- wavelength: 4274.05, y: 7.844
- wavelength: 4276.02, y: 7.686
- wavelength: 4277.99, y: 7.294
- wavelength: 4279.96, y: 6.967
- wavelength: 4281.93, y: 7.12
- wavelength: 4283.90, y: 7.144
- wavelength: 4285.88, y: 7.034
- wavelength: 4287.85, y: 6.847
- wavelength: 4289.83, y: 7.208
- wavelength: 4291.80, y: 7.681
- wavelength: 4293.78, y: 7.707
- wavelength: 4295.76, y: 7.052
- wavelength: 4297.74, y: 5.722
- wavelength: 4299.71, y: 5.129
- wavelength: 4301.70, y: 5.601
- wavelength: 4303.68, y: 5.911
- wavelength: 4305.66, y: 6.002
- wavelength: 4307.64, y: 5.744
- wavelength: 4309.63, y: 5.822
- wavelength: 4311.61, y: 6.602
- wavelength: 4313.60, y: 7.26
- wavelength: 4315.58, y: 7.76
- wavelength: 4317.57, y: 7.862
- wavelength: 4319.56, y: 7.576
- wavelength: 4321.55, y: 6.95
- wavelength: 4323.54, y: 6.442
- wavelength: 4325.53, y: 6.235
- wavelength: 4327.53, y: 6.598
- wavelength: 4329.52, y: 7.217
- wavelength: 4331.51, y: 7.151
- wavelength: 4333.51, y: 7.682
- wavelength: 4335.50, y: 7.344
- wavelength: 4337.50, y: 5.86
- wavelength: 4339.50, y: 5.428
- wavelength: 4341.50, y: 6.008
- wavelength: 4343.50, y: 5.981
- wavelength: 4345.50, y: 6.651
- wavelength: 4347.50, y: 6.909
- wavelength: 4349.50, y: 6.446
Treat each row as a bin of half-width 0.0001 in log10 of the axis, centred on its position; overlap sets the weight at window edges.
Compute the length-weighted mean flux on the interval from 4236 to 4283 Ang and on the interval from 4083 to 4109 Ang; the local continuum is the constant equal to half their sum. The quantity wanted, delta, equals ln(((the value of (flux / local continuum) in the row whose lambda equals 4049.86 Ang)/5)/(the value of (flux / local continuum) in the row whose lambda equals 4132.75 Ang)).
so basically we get -1.63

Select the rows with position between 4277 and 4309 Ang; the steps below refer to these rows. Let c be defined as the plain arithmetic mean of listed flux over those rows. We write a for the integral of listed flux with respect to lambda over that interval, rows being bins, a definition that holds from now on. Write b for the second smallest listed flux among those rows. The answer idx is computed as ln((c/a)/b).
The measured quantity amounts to -5.19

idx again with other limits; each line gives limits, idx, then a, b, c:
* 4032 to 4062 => -5.27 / 215.7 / 6.491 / 7.2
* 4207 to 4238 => -5.27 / 228.9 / 6.271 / 7.4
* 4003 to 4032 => -5.31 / 220.6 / 6.953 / 7.6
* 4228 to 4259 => -5.35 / 230.5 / 6.773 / 7.4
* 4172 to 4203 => -5.21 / 208.8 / 5.889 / 6.7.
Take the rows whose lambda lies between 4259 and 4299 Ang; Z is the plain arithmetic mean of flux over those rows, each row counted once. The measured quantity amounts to 7.5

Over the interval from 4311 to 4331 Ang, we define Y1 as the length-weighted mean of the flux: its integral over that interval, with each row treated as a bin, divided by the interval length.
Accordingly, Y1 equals 7.1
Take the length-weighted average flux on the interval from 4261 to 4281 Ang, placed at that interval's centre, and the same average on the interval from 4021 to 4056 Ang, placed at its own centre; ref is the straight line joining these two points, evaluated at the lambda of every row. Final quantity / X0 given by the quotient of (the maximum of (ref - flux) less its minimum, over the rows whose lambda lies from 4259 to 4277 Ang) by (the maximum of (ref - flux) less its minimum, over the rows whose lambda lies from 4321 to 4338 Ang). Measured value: 1.02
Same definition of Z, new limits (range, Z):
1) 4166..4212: 7.1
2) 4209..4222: 7.4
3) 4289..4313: 6.3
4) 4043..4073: 7.1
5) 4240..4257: 7.3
